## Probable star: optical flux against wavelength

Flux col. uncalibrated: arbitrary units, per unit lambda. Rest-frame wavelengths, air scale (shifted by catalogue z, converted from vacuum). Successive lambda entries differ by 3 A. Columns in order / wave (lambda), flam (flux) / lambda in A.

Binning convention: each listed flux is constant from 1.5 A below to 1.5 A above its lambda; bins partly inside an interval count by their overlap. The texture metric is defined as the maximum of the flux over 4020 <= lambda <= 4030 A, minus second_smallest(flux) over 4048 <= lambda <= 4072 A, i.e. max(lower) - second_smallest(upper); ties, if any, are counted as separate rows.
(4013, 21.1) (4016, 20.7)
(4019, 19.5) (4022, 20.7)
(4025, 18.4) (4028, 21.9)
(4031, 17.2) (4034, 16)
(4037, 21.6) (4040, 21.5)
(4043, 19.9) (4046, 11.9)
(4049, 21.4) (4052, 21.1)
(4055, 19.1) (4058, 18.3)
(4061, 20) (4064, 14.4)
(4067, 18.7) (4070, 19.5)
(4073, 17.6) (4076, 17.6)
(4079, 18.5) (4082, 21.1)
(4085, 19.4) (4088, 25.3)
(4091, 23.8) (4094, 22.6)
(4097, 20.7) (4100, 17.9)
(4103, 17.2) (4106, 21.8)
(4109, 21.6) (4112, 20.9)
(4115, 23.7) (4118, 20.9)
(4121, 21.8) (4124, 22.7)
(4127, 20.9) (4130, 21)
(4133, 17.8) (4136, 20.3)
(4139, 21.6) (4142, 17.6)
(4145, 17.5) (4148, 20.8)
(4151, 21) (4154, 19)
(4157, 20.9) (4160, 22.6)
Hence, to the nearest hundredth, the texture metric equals 3.60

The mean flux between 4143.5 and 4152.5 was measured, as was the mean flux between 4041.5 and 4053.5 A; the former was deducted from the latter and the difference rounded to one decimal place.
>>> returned -1.2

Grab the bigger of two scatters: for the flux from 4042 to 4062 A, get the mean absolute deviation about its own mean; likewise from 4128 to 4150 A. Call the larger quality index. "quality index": 2.12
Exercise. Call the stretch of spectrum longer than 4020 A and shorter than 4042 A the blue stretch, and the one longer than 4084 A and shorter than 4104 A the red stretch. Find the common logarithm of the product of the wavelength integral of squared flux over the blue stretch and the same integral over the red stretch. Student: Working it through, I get 7.89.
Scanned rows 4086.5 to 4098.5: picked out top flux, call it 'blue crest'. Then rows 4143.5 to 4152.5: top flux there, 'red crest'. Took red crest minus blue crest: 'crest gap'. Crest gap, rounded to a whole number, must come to -4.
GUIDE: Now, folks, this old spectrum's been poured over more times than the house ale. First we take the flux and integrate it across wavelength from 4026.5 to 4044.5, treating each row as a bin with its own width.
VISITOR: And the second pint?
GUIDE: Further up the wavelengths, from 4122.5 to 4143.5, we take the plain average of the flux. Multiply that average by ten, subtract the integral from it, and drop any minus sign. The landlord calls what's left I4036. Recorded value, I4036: 152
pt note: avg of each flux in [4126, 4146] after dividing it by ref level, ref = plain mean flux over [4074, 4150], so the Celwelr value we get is 0.95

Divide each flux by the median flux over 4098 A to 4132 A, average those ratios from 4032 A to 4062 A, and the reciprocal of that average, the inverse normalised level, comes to 1.10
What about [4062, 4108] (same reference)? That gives 1.06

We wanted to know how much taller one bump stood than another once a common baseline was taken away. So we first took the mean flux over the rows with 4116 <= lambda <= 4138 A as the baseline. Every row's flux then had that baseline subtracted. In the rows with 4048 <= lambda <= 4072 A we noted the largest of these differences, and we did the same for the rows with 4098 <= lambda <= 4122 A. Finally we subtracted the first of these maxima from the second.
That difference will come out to 2.3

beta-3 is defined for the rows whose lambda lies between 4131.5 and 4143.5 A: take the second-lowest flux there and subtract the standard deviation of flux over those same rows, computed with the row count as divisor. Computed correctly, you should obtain 16.1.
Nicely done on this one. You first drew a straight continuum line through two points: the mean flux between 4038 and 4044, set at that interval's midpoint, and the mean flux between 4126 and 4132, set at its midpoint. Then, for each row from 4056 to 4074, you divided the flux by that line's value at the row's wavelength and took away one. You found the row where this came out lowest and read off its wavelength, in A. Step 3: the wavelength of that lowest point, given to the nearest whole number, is 4064 A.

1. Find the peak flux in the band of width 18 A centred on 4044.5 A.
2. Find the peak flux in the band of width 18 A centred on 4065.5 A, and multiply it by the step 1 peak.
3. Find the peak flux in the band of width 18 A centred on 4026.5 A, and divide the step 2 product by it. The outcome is 20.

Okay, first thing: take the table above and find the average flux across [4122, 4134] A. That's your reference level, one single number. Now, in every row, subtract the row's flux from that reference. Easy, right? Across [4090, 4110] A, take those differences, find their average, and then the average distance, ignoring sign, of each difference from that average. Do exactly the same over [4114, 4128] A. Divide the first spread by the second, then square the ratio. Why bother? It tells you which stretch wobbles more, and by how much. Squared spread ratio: 3.86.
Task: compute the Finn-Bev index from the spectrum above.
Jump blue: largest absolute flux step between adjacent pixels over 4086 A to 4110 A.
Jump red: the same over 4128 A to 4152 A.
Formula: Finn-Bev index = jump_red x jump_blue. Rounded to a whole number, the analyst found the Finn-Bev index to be 18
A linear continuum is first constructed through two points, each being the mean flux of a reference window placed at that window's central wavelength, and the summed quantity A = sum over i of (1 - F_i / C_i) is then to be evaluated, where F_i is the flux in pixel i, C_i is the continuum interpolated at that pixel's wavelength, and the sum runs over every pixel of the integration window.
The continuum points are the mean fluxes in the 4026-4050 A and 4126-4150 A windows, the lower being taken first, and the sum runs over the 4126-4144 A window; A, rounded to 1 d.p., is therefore -0.1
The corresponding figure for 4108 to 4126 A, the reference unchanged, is -0.7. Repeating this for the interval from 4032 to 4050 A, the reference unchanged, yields 0.1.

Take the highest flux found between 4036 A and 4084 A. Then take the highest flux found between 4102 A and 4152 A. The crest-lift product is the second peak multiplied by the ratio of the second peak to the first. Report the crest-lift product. 26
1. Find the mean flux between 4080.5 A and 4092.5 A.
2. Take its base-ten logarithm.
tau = 1.35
